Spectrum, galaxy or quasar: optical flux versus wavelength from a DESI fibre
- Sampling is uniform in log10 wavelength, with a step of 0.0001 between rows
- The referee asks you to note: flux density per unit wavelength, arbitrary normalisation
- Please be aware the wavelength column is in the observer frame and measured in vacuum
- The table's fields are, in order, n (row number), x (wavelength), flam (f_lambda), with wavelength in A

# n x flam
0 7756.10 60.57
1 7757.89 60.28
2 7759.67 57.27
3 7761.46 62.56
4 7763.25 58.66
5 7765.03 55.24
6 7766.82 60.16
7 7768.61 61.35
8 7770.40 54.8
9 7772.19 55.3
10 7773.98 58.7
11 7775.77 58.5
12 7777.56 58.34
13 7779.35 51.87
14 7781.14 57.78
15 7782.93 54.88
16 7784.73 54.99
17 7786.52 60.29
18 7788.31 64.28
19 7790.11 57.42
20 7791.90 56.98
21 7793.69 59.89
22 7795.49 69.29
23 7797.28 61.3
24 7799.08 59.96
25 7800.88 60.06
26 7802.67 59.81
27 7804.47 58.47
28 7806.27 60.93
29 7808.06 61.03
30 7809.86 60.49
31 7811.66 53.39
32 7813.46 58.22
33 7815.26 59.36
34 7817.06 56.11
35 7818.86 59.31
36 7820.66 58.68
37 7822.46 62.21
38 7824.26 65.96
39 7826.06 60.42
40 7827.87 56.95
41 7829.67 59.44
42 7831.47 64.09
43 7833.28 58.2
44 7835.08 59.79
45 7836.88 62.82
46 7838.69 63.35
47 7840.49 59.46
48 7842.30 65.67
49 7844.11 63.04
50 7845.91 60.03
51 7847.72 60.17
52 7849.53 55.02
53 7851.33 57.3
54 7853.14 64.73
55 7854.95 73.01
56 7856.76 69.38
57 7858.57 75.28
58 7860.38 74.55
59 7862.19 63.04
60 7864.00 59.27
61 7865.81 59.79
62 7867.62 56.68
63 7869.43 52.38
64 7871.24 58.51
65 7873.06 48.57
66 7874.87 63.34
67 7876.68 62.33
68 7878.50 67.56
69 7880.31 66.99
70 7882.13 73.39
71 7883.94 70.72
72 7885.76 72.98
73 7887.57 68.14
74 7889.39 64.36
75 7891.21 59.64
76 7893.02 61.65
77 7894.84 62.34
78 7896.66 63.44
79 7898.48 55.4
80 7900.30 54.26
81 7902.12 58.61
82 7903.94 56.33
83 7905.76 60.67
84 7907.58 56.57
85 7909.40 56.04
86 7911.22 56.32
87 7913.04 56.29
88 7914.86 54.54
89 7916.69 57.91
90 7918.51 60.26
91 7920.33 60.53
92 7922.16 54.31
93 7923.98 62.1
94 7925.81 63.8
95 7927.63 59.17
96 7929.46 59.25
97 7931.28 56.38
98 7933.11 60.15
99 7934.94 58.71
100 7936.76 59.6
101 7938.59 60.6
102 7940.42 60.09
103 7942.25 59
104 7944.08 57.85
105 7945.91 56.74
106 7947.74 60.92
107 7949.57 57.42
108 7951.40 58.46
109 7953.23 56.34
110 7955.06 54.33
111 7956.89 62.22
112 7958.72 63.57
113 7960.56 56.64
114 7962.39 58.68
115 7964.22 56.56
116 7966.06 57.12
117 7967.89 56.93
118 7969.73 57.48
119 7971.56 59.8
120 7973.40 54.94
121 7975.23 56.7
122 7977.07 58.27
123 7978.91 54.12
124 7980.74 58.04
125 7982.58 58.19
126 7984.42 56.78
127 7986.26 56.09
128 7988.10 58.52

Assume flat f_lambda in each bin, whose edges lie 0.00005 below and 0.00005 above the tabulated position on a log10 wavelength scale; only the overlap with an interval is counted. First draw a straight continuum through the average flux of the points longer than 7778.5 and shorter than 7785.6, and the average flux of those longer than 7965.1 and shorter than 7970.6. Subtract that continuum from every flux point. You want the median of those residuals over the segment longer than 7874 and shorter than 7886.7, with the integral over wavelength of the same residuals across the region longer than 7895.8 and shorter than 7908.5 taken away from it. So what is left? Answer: -8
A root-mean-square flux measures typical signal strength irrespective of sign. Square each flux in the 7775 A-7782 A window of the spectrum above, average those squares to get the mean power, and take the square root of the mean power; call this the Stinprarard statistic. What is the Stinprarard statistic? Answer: 56.7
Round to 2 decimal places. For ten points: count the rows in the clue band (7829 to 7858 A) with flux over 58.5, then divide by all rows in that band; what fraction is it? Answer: 0.81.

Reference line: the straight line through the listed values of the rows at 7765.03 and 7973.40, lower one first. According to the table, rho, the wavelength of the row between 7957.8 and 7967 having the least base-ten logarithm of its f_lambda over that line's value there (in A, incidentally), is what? 7964.22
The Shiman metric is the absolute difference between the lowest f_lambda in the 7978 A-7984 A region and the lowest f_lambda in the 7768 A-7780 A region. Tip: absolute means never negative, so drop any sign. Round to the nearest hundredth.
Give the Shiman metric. 2.25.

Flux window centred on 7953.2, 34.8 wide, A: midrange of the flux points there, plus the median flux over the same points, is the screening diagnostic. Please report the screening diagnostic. 116.8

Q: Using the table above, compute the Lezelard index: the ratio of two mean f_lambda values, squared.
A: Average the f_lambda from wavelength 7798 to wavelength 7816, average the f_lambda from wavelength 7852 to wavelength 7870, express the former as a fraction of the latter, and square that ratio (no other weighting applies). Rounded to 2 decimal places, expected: 0.83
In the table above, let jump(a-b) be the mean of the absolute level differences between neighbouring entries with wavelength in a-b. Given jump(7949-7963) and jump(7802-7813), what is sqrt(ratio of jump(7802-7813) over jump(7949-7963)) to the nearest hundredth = 0.83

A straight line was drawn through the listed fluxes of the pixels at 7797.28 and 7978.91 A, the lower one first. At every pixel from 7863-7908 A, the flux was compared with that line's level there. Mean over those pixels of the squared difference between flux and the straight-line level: 50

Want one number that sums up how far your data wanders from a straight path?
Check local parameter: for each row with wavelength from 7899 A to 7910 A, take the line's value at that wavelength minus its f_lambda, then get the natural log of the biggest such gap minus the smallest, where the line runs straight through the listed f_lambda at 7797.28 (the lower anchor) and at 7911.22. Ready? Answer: 1.89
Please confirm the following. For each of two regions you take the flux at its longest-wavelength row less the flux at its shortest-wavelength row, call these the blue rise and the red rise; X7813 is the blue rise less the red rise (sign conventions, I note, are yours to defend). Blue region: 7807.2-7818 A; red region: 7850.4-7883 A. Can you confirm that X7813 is -21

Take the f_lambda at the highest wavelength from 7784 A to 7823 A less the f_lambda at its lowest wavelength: 7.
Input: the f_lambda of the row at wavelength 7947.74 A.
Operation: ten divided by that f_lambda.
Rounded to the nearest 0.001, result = 0.164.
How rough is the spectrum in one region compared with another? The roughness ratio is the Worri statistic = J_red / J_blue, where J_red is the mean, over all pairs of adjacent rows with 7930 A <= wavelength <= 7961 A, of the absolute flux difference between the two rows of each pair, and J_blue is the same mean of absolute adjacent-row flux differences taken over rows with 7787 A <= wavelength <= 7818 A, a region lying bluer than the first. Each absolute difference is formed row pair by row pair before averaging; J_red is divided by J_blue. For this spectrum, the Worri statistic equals 0.80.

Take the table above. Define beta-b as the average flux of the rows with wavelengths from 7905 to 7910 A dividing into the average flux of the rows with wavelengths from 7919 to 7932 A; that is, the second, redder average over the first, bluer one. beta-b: 1.03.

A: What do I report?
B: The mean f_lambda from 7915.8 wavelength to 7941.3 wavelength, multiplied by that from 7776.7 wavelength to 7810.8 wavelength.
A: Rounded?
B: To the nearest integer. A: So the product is 3532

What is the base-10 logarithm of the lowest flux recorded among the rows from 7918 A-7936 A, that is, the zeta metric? 1.735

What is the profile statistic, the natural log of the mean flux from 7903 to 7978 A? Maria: 4.07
